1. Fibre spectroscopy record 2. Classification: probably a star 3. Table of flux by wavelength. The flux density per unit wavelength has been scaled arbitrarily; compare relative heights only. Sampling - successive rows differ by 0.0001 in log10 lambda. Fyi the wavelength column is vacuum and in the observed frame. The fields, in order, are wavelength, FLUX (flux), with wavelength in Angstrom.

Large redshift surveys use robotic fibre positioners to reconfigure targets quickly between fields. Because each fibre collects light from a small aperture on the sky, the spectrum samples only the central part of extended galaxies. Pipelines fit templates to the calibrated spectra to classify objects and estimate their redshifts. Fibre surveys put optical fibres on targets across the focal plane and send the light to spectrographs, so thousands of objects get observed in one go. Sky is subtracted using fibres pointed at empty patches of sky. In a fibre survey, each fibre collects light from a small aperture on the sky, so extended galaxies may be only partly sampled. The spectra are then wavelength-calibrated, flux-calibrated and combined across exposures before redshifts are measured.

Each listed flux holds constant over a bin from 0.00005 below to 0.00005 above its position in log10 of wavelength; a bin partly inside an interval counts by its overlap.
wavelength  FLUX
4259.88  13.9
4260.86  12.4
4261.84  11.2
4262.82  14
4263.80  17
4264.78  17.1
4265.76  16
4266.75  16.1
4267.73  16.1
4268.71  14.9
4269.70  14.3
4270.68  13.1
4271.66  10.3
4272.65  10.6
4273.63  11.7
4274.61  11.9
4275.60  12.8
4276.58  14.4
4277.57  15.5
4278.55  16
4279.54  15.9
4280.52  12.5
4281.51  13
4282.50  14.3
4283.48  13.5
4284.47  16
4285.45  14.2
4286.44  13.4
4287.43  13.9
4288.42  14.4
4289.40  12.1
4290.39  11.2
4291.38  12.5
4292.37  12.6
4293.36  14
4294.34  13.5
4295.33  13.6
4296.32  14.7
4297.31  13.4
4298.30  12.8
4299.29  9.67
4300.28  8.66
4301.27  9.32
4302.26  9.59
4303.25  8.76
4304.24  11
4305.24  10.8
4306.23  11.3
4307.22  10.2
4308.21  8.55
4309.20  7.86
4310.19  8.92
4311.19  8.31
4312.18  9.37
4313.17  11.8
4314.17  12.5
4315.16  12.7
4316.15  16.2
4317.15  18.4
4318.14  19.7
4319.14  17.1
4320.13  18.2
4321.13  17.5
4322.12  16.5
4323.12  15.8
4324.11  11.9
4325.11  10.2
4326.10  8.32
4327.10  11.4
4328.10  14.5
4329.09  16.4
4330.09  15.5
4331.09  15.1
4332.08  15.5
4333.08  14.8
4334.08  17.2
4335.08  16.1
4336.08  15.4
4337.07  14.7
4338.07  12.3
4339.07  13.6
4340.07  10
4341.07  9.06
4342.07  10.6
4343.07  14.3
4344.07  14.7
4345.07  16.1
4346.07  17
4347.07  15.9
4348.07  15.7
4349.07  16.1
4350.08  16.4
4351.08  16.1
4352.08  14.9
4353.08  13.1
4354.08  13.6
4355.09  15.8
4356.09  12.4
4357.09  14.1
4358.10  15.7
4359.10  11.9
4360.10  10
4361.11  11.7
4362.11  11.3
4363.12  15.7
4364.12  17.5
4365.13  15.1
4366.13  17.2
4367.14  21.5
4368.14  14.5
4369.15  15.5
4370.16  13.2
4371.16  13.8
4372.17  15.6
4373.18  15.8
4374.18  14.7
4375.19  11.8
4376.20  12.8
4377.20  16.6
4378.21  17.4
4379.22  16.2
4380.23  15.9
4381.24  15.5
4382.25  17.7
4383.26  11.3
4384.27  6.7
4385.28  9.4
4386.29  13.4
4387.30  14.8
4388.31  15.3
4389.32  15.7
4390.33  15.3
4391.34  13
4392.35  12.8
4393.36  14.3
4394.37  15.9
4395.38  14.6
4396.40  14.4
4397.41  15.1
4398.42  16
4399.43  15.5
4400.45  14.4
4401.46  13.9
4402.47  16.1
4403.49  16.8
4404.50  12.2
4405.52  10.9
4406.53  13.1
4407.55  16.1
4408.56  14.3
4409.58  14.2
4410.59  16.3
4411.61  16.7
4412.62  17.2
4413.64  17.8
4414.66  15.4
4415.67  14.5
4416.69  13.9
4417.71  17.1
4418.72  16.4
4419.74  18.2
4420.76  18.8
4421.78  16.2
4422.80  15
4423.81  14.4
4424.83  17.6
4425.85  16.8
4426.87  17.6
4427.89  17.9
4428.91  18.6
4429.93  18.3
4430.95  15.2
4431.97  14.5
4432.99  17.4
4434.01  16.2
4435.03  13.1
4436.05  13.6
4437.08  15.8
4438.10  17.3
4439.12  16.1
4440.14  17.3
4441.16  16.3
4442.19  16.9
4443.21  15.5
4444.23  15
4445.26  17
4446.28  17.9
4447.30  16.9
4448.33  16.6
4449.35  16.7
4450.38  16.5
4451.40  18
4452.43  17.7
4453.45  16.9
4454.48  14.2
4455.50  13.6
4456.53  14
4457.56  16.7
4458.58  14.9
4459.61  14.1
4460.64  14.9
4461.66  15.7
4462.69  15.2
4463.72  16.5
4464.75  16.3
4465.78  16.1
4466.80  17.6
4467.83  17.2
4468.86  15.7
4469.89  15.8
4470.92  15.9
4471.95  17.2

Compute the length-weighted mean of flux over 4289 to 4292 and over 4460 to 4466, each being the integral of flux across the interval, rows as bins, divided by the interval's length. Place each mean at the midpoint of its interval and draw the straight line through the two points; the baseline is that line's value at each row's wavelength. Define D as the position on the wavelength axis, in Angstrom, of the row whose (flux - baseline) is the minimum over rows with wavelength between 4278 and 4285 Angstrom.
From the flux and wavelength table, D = 4280.52 Angstrom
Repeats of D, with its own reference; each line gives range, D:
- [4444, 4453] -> 4444.23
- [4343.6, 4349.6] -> 4344.07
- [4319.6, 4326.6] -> 4326.10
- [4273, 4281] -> 4273.63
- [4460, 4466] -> 4460.64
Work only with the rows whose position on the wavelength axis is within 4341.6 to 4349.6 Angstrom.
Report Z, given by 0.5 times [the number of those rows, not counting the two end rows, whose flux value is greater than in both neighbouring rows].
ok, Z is 0.50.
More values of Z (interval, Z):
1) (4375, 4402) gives 2.50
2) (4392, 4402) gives 1.00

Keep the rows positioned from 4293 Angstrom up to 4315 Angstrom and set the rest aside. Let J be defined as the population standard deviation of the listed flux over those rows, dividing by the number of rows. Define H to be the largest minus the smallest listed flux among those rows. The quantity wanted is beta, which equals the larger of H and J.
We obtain 7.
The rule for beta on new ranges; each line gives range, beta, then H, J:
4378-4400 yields 11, 11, 2.49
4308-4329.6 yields 12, 12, 3.78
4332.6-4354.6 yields 8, 8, 2.19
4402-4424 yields 8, 8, 1.91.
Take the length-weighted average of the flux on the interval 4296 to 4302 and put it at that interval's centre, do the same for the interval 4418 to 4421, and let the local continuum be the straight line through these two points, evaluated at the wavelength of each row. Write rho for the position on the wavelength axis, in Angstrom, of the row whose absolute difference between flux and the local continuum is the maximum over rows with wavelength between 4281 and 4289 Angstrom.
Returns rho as 4284.47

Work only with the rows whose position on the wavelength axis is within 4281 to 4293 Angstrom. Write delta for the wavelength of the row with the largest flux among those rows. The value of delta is 4284.47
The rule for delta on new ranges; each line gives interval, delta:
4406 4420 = 4419.74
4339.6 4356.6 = 4346.07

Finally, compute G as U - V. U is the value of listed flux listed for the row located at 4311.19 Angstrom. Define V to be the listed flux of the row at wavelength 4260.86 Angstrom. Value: -4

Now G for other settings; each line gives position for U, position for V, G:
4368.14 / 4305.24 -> 4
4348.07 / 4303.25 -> 7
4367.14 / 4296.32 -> 7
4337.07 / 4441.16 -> -2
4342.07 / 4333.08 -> -4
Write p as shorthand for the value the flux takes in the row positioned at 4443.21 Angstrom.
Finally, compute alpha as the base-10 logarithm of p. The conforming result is 1.19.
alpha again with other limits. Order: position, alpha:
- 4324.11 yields 1.08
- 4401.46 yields 1.14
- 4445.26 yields 1.23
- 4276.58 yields 1.16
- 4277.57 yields 1.19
